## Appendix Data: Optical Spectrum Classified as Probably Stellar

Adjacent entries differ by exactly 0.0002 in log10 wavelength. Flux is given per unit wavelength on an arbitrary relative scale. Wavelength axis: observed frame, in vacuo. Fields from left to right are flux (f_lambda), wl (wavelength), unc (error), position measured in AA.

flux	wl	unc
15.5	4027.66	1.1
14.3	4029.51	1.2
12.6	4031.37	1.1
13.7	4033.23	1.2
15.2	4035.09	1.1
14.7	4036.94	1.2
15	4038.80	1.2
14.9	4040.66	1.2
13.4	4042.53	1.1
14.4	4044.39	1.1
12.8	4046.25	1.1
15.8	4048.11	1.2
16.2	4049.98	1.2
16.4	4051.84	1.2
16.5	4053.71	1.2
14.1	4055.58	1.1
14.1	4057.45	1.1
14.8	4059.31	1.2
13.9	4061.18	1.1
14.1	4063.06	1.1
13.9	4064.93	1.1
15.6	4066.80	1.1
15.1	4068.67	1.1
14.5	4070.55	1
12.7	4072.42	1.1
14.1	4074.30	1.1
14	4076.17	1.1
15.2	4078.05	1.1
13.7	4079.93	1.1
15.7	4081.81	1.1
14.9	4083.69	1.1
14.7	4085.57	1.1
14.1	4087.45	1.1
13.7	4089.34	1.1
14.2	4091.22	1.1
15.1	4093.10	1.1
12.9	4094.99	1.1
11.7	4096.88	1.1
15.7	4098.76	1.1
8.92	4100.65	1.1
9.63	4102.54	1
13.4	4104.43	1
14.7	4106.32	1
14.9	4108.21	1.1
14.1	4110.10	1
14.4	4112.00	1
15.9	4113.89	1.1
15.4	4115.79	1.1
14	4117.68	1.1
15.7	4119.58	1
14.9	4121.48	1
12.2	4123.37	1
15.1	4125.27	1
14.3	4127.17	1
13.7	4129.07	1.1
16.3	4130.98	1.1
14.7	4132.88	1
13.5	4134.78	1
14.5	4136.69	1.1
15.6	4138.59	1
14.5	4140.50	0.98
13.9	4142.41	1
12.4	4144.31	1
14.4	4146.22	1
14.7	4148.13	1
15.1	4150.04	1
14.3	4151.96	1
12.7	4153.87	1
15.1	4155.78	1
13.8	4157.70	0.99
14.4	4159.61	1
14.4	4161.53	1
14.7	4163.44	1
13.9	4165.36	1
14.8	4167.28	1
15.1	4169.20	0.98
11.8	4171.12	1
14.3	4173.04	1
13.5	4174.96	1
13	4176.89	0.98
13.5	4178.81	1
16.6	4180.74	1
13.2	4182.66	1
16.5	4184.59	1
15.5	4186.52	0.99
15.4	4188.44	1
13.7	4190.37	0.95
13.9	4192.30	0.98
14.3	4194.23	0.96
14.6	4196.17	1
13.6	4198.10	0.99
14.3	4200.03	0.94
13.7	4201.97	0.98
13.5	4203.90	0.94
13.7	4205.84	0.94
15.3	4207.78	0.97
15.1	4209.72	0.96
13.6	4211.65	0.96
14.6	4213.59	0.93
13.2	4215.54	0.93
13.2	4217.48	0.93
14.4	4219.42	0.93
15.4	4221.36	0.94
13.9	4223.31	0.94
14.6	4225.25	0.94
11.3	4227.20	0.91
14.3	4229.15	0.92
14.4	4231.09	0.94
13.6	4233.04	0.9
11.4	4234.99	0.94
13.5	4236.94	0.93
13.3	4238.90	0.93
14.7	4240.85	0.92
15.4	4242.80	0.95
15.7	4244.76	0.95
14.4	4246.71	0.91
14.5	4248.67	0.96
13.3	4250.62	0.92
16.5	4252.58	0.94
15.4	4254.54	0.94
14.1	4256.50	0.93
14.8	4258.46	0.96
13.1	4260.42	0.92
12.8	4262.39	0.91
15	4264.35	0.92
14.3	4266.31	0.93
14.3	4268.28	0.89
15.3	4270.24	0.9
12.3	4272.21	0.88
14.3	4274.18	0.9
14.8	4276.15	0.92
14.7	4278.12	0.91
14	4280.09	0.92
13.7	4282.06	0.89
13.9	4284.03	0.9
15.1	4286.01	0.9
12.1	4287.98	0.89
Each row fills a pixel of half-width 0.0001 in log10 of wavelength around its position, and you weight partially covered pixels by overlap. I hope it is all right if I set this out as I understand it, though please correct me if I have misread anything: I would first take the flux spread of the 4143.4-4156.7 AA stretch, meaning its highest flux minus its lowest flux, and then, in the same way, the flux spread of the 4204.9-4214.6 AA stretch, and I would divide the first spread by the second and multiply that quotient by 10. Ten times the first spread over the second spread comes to 16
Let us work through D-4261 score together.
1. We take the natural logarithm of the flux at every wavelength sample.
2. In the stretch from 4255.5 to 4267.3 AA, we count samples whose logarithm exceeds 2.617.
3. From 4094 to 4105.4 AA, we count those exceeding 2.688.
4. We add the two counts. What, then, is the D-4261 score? 5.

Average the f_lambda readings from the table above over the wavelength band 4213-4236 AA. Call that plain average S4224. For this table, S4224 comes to 13.7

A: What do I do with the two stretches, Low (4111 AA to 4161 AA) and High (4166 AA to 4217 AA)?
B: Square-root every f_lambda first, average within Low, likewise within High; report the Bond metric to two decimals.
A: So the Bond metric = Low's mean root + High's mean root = 7.57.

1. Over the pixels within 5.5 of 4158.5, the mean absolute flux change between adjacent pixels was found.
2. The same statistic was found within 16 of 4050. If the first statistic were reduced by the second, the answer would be 0.10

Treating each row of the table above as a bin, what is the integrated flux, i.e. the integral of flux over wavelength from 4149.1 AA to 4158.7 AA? 136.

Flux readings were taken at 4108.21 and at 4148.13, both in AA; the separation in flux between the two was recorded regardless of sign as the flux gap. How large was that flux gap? 0.20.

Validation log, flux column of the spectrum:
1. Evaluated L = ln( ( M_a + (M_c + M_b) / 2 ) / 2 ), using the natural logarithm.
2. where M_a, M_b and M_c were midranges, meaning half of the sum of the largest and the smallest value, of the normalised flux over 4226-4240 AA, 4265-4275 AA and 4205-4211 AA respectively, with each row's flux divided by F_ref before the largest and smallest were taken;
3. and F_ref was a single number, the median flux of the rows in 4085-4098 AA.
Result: -0.043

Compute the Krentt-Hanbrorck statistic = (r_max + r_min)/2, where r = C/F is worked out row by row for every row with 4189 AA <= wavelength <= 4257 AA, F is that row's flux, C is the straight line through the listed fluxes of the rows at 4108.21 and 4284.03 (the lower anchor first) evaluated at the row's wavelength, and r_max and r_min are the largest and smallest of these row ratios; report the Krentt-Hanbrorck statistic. 1.06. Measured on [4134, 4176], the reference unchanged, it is 1.09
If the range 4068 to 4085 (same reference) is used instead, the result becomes 1.07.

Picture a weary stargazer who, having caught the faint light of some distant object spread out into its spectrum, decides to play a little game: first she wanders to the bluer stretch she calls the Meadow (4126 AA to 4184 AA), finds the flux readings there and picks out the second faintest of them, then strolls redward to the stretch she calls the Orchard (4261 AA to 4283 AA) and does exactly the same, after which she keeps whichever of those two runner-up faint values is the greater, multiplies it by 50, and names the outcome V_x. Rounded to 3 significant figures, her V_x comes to 640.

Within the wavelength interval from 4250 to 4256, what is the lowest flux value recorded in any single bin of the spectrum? 13.3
